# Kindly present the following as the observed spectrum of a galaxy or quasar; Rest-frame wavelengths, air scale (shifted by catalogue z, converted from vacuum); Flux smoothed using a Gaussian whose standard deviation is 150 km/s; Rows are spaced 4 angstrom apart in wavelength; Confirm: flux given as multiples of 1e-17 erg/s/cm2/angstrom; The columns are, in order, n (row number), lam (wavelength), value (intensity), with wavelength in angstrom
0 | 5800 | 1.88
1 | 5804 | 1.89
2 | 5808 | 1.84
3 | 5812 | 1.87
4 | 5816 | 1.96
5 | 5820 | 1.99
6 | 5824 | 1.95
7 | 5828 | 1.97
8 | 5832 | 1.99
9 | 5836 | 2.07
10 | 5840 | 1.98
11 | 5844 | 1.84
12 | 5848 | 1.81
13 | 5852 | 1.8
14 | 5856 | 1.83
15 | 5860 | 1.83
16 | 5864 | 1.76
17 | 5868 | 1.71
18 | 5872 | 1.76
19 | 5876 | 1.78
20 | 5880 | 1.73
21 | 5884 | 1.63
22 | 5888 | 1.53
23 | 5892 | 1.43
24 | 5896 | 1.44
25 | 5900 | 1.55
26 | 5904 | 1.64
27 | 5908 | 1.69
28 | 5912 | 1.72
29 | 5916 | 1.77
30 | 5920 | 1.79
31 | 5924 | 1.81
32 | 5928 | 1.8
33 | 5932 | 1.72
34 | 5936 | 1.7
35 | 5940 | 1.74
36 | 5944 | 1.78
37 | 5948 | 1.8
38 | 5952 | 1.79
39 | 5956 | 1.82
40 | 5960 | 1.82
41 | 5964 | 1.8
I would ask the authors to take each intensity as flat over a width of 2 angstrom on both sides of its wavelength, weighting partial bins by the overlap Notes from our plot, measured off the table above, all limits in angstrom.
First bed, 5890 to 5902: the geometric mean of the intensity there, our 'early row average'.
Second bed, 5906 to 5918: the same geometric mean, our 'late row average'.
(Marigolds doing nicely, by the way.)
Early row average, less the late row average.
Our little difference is -0.25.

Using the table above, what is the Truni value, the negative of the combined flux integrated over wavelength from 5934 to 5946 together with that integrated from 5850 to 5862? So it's -43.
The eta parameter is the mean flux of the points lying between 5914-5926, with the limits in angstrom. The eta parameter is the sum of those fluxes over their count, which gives 1.79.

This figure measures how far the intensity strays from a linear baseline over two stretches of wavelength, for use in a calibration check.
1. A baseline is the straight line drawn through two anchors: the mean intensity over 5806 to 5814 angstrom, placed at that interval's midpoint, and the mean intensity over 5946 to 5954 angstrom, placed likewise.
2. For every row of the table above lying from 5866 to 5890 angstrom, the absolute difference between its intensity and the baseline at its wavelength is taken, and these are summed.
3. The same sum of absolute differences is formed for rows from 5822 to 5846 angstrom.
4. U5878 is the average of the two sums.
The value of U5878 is 0.77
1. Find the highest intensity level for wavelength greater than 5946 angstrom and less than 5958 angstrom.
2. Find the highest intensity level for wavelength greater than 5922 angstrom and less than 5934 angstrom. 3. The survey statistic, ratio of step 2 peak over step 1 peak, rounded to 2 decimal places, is 0.99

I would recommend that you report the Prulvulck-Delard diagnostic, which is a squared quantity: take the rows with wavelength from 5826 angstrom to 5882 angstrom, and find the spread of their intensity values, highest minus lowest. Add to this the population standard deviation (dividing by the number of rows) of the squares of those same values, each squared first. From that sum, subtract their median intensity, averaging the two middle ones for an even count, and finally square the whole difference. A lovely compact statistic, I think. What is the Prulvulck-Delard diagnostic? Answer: 1.12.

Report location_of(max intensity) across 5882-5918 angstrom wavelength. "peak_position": 5916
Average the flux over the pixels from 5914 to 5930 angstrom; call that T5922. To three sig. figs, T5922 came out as 1.79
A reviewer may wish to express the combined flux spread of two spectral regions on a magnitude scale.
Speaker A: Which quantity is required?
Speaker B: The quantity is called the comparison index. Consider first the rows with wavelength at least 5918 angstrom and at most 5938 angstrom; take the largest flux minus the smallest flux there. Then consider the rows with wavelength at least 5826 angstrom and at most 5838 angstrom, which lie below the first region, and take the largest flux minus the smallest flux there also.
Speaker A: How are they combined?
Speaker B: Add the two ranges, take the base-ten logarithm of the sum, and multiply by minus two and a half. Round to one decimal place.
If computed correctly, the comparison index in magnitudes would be 1.7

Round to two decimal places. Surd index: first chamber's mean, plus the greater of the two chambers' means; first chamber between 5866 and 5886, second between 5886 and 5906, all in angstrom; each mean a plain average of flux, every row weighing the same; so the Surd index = 3.44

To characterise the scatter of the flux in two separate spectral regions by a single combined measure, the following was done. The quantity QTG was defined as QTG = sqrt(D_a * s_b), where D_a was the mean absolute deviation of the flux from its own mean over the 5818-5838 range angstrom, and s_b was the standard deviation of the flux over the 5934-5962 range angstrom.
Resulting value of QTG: 0.04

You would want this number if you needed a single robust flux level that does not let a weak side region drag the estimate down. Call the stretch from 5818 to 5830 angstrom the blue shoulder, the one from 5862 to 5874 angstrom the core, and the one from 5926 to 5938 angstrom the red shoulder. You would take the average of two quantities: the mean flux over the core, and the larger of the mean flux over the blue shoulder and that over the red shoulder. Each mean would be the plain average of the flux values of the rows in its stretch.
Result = 1.86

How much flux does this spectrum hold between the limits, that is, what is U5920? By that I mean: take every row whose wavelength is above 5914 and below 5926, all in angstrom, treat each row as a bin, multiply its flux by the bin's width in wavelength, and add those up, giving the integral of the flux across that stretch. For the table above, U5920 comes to 21.5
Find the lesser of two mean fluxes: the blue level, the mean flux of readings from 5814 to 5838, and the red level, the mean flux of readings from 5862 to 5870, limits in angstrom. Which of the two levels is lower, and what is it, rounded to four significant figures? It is 1.735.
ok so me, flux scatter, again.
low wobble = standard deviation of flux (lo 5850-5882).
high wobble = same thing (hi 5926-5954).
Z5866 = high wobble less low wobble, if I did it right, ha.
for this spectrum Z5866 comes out -0.003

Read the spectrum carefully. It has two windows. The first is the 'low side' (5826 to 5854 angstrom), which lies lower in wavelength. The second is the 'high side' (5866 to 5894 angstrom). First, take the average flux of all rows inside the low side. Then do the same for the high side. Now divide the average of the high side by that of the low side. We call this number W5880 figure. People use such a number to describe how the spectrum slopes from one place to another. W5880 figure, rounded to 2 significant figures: 0.86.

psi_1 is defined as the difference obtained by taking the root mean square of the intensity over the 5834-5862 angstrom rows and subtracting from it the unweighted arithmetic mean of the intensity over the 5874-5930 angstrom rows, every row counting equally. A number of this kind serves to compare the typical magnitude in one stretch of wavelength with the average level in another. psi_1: 0.22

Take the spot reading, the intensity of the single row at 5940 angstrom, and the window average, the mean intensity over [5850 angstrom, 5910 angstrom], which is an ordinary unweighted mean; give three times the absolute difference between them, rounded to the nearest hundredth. 0.20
